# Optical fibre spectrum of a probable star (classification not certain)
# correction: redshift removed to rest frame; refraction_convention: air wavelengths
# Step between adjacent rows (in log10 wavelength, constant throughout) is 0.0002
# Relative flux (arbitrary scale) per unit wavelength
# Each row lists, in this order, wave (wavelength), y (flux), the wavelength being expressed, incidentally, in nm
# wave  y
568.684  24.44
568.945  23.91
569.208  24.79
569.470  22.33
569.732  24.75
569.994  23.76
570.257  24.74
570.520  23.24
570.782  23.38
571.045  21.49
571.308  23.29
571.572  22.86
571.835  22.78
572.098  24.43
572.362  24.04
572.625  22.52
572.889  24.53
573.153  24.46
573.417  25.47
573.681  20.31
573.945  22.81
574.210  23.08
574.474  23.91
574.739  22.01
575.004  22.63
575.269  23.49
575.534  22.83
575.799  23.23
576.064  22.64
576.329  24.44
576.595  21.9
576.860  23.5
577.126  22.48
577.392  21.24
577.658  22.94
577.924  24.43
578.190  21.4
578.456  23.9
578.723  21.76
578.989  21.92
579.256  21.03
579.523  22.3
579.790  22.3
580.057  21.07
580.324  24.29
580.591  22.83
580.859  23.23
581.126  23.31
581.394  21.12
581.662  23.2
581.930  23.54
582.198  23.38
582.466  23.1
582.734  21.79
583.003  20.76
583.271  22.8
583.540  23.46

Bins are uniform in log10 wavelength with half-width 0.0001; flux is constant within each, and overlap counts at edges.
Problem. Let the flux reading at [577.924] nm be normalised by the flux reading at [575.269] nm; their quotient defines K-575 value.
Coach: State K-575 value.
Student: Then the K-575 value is 1.04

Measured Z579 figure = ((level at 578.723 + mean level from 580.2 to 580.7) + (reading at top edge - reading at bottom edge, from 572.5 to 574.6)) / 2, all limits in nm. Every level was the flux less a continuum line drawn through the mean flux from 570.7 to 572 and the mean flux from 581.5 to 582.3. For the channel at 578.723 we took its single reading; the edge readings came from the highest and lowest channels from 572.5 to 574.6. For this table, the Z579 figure 0.1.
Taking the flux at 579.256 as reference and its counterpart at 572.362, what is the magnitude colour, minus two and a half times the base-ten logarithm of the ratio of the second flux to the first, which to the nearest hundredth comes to -0.15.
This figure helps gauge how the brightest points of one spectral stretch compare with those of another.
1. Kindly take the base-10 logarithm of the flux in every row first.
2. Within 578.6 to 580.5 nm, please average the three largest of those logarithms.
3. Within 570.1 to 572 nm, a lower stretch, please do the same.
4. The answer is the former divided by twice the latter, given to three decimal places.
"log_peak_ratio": 0.494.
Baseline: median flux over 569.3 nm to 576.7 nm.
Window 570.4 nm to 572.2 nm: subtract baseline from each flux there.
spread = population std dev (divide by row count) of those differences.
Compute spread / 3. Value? 0.27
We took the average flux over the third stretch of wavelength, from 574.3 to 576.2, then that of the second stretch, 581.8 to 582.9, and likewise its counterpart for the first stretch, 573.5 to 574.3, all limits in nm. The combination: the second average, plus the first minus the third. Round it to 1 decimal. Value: 22.1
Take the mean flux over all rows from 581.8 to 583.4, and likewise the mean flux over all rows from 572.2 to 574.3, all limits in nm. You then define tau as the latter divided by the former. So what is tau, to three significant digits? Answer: 1.04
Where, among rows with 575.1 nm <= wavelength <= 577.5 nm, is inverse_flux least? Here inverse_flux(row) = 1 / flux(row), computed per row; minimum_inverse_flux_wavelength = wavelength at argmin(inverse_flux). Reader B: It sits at 576.329 nm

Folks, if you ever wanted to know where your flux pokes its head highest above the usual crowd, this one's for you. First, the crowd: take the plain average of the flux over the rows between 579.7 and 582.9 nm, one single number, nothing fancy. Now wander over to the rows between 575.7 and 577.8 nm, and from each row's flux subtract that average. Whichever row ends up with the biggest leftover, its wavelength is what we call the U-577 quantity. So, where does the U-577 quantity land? 576.329 nm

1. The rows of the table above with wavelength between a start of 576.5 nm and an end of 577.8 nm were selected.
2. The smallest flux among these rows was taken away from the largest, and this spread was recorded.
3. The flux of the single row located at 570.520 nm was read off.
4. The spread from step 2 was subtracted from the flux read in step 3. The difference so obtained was 21.0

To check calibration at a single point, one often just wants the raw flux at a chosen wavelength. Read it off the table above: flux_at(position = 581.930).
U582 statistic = 23.54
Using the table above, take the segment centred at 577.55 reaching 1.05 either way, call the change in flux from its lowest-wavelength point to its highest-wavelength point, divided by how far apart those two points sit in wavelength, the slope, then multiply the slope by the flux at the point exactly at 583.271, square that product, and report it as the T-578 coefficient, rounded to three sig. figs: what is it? 600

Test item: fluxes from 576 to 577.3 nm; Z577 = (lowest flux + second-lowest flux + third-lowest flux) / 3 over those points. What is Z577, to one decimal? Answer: 22.3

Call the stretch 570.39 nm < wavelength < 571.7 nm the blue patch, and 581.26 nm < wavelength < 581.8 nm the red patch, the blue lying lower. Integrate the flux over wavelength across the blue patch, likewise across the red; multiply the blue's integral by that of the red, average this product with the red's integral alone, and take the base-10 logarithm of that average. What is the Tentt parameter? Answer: 2.27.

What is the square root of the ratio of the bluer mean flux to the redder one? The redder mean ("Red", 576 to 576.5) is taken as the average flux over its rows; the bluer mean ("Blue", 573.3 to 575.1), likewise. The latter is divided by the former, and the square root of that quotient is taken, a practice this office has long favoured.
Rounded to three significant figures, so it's 0.986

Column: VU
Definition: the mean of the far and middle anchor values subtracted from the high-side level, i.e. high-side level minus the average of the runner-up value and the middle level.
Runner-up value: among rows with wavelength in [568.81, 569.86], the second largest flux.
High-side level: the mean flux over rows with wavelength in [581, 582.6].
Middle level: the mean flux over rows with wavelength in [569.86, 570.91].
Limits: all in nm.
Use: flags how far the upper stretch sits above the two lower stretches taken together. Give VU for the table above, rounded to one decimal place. -1.3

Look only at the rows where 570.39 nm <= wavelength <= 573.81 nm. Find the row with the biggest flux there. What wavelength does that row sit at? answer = 573.417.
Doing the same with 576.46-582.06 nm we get 577.924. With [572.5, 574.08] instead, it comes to 573.417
